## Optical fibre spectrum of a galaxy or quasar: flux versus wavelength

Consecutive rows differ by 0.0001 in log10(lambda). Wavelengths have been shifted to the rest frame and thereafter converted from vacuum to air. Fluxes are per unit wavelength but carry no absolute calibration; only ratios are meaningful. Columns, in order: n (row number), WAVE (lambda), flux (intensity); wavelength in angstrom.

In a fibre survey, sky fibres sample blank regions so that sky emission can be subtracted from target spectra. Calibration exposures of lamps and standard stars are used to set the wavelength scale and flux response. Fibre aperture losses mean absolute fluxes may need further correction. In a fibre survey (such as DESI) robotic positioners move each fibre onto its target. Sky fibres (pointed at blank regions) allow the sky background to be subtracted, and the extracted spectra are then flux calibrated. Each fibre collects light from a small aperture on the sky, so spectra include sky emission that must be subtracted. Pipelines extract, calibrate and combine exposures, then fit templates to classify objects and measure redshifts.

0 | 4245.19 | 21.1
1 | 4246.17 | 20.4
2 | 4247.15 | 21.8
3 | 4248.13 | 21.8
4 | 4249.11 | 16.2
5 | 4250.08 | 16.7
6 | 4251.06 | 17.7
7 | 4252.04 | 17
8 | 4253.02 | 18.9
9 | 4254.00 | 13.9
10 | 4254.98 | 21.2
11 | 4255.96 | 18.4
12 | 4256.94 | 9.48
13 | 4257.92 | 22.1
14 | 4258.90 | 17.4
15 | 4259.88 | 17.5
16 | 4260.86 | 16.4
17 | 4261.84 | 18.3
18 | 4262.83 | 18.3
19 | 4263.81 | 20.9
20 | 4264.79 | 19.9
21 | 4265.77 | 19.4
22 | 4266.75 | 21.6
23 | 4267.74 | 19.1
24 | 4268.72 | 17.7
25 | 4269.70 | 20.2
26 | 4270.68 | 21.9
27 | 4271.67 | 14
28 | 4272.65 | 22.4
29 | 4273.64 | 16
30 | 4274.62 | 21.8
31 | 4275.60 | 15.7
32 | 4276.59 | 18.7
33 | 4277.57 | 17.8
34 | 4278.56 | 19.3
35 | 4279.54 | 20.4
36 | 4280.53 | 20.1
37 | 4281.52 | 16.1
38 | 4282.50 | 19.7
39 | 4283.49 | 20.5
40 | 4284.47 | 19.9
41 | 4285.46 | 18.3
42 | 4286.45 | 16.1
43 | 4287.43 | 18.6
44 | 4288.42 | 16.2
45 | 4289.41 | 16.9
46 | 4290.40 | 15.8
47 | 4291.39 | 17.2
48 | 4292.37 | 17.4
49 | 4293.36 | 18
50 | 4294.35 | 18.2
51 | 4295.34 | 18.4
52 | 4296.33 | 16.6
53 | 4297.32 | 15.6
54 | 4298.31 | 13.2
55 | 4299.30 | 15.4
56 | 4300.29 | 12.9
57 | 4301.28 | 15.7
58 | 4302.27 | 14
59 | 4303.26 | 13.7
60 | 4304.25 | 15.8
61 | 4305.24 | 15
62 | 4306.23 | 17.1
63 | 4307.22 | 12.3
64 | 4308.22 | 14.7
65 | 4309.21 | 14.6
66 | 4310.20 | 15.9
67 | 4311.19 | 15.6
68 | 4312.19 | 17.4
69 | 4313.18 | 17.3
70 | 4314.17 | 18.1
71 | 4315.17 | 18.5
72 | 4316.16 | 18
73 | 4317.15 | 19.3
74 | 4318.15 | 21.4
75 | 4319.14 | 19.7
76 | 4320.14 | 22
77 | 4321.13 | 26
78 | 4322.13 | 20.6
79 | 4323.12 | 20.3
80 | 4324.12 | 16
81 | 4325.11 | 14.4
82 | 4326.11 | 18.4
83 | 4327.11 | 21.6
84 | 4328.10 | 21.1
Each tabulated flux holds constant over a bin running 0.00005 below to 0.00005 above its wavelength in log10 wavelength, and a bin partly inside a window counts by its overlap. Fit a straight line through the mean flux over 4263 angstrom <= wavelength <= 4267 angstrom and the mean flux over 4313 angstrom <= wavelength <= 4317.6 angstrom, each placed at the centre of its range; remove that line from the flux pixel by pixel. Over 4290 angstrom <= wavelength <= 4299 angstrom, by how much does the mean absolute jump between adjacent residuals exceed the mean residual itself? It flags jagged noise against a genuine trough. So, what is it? 3.4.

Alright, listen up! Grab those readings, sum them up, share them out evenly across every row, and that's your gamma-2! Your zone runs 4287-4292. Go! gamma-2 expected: 16.9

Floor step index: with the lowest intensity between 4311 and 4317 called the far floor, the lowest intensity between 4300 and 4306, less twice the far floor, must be -18.3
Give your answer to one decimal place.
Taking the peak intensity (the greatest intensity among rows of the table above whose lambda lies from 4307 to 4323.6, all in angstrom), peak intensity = 26.0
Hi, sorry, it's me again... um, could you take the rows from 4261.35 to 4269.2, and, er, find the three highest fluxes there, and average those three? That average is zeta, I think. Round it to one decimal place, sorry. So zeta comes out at 20.8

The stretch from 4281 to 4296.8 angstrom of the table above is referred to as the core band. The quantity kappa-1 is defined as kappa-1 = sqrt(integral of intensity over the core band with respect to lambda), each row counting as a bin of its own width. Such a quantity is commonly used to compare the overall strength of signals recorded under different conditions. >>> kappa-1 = 16.7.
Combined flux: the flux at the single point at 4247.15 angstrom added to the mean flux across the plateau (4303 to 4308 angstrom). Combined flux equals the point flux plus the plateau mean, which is 36.6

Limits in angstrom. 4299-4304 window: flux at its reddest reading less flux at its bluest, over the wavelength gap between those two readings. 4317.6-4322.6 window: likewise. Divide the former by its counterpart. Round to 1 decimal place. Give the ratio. 2.1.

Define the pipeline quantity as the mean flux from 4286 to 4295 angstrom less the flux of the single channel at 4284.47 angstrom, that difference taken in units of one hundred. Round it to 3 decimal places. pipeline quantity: -0.027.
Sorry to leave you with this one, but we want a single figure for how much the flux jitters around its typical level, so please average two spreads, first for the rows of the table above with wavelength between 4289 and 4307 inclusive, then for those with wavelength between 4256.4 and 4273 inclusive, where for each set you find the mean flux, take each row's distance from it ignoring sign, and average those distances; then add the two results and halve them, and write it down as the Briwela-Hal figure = 1.9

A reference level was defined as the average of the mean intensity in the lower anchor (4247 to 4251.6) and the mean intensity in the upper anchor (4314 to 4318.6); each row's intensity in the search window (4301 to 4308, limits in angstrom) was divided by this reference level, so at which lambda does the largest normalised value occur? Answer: 4306.23 angstrom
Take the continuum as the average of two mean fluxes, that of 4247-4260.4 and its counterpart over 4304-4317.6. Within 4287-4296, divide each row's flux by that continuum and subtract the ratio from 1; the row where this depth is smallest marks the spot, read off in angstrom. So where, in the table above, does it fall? 4287.43 angstrom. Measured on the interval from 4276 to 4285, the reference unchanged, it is 4283.49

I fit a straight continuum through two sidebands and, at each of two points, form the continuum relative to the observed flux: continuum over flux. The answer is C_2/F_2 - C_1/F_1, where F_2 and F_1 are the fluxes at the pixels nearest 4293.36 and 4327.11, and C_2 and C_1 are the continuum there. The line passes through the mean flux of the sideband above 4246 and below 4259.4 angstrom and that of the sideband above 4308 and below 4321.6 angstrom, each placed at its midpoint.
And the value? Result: 0.16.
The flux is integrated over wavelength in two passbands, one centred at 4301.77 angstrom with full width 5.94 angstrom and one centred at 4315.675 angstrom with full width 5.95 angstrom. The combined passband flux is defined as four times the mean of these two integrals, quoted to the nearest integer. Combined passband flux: 397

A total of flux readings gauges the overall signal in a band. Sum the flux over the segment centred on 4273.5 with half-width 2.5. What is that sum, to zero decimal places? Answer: 90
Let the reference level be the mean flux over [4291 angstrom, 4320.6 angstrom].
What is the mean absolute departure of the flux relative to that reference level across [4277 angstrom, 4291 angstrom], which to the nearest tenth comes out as 2.0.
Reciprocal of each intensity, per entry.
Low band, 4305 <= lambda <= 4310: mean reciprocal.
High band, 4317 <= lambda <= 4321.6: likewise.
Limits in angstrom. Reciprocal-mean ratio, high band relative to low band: 0.68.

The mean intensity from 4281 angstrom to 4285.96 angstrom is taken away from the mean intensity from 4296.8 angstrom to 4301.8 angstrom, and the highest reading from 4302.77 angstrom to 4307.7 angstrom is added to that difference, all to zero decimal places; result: 13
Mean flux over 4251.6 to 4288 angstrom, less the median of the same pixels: -0.2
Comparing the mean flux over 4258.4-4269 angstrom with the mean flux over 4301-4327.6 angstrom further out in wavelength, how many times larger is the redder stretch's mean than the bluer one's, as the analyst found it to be 0.93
